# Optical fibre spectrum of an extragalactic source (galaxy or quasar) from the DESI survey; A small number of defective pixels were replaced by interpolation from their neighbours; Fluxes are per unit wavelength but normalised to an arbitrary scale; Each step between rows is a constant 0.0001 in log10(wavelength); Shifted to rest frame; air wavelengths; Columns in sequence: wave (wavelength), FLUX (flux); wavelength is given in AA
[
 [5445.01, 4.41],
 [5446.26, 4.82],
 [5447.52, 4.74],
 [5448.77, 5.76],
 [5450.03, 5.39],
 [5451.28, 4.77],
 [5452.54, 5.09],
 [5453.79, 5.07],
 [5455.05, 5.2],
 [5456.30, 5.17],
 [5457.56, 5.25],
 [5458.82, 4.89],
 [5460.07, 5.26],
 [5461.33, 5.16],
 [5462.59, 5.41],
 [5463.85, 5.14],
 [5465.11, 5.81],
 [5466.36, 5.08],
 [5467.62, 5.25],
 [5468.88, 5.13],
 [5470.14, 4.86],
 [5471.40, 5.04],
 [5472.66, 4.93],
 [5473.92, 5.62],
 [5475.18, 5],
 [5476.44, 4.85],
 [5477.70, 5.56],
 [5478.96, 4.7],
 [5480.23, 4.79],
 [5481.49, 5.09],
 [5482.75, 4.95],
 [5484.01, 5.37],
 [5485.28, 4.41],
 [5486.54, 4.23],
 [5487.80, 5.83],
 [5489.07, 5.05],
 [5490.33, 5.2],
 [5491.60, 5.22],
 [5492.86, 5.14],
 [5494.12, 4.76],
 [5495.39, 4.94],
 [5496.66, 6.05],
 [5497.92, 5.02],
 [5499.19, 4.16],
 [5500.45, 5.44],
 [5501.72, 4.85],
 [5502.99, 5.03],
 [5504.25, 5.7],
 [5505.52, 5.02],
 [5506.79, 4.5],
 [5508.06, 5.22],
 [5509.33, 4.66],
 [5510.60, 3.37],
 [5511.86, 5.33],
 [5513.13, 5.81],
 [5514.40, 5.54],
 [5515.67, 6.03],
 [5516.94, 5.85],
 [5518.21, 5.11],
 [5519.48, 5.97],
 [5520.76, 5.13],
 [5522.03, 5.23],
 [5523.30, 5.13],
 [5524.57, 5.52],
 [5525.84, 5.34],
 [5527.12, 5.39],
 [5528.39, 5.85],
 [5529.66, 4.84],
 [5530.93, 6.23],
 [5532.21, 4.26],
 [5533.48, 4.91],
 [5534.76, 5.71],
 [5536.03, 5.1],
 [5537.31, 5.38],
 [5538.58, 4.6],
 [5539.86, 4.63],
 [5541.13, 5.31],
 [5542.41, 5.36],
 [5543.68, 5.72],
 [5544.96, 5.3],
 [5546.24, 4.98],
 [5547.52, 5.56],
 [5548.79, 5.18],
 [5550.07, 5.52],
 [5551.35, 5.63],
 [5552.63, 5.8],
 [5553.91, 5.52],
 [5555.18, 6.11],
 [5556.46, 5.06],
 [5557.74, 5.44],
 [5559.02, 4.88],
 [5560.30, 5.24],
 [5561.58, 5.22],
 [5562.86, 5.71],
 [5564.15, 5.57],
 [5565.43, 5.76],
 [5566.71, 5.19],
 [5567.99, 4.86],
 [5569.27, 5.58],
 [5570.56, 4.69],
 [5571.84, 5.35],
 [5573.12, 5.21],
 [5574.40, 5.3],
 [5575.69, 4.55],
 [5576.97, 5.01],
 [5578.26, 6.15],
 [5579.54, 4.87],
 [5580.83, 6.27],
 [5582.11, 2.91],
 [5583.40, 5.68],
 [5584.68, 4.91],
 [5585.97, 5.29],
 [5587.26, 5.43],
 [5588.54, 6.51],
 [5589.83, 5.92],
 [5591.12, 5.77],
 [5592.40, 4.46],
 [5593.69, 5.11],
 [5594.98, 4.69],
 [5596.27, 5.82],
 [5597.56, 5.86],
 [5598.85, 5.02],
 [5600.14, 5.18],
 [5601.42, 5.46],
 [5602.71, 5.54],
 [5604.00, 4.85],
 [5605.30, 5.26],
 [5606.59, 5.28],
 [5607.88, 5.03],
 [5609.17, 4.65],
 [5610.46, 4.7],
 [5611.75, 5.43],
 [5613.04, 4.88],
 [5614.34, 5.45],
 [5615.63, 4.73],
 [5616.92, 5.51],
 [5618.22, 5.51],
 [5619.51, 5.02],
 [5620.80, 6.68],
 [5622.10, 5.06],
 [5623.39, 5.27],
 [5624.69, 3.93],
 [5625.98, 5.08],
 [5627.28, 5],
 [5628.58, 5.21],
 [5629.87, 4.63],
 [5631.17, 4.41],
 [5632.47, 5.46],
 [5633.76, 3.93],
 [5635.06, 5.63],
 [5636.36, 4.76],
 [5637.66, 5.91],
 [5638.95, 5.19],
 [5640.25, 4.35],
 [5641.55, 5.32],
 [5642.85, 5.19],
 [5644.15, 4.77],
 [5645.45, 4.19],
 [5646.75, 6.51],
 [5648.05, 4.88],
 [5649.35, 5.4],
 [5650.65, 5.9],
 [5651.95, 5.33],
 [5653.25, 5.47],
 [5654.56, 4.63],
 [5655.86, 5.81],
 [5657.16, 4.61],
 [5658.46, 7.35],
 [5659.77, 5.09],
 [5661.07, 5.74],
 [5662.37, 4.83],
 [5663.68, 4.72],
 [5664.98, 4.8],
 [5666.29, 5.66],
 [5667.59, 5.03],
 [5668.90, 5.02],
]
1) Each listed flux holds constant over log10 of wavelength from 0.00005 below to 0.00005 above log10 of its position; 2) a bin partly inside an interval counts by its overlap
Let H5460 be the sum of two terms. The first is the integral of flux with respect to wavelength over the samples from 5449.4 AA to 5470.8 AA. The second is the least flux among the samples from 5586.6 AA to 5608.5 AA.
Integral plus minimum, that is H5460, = 115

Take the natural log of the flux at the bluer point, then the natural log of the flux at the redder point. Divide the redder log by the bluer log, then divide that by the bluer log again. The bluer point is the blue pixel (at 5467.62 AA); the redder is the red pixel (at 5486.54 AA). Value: 0.52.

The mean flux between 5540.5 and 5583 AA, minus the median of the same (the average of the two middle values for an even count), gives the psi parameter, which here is -0.01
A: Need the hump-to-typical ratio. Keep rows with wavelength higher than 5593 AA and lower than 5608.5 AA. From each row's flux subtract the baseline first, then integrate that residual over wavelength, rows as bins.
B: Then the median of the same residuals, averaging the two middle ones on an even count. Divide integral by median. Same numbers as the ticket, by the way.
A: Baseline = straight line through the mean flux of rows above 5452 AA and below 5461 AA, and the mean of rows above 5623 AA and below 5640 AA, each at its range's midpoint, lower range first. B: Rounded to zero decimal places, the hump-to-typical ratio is 18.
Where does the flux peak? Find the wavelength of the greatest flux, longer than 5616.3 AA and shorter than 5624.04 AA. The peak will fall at 5620.80 AA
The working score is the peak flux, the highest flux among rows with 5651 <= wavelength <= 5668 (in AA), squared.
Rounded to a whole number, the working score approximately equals 54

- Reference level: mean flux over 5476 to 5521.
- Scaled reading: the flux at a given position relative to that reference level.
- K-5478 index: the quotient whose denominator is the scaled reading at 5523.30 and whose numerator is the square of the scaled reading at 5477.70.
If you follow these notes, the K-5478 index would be 1.18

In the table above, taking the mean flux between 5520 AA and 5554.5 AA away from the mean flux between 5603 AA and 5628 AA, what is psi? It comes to -0.18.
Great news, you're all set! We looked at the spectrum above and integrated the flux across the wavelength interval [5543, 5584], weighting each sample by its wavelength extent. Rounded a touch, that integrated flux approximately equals 218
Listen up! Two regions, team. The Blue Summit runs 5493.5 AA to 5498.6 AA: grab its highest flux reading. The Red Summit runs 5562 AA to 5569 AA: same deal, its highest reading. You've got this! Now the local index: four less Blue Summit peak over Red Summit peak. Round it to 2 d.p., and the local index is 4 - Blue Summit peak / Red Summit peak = 2.95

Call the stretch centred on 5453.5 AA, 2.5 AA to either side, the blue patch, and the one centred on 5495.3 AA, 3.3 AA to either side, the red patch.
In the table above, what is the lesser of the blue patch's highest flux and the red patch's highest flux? 5.2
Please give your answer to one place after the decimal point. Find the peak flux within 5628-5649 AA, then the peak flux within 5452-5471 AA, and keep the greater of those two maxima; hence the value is 6.5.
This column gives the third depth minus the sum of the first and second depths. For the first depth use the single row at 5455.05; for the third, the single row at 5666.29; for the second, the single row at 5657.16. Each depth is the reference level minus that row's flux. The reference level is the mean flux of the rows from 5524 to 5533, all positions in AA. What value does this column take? -1.2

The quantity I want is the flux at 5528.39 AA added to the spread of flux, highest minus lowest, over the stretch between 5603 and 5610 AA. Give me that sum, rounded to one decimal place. 6.5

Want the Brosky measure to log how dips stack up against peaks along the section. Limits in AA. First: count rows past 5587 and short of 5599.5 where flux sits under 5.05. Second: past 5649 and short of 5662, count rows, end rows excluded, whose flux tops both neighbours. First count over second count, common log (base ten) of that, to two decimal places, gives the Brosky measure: -0.12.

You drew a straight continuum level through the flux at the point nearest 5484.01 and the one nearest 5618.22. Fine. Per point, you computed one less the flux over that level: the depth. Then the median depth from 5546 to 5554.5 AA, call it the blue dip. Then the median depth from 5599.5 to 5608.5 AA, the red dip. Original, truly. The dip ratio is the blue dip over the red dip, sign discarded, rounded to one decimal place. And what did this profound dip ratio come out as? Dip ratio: 0.3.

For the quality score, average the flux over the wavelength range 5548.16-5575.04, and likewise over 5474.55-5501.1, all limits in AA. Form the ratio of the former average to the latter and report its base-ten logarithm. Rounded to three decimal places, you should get 0.028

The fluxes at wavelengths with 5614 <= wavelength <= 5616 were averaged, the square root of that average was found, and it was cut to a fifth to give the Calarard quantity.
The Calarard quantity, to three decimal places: 0.451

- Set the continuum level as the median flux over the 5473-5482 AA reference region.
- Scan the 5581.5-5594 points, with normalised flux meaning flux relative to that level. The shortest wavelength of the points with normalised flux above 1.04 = 5583.40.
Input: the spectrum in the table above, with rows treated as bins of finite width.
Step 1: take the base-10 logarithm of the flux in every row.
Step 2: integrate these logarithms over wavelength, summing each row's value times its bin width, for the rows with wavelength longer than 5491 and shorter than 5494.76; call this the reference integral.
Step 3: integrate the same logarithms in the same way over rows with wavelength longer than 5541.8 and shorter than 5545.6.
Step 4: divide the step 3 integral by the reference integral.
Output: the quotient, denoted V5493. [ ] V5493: 1.06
